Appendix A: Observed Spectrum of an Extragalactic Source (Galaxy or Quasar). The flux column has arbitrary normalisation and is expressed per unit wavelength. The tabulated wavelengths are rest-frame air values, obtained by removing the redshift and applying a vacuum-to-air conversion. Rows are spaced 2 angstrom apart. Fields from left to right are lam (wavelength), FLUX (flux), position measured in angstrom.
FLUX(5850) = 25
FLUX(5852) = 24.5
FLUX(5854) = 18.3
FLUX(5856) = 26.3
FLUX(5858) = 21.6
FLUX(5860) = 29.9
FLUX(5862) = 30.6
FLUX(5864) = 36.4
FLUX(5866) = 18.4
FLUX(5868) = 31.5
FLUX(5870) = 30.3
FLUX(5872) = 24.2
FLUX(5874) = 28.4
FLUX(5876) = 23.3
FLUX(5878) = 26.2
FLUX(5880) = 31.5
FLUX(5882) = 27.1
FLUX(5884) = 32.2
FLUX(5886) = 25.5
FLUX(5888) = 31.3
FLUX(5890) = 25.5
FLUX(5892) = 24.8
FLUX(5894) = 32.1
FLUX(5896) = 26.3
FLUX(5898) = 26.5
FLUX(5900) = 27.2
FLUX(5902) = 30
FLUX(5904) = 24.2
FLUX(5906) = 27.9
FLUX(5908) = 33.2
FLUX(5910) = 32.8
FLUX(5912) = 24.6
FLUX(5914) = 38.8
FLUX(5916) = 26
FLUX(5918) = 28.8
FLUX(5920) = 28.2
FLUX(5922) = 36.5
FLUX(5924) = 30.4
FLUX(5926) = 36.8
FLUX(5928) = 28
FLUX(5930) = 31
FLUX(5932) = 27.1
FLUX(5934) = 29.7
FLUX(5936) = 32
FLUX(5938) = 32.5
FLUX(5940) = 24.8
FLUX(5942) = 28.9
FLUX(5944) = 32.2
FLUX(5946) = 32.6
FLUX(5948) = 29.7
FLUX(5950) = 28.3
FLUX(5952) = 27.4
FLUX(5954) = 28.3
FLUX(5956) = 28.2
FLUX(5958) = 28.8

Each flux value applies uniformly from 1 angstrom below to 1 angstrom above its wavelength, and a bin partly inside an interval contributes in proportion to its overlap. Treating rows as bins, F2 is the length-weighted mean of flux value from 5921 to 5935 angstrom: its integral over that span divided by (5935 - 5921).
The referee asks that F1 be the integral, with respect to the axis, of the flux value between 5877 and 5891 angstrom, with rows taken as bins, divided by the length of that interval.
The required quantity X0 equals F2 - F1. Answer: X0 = 2.9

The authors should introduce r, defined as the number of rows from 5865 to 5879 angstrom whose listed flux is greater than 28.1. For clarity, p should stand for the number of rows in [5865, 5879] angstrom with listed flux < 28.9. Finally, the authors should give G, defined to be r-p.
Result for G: -2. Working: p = 5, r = 3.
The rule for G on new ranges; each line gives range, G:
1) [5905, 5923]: 1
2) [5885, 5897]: -2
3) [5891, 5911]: -2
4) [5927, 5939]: 2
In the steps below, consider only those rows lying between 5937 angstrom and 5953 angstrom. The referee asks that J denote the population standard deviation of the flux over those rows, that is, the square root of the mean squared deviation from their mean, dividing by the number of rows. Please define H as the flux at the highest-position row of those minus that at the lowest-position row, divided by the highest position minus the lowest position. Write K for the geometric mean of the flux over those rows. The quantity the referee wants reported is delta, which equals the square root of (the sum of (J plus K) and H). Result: 5.63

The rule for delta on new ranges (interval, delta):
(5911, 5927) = 6.06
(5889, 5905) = 5.42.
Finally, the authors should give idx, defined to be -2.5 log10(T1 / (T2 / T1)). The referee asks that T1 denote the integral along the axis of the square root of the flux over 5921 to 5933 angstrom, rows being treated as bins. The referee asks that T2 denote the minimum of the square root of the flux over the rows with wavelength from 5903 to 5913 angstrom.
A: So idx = -7.4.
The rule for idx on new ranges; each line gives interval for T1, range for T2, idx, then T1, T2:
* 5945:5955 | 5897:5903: -6.9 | 54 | 5.15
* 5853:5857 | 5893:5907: -4.6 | 19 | 4.92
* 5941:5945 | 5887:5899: -5.0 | 22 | 4.98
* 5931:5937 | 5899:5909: -5.8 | 33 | 4.92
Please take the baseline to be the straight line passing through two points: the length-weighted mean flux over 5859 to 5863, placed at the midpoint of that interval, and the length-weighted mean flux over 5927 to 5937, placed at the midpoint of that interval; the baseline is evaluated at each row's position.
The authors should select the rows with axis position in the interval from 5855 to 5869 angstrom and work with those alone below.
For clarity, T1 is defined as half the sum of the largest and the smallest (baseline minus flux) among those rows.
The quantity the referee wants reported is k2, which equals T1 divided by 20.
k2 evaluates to 0.14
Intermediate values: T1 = 3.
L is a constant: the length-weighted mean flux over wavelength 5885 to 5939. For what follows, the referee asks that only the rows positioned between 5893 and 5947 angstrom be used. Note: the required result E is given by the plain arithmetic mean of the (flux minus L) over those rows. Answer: 0.4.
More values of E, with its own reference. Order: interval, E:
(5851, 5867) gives -3.8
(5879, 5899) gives -1.3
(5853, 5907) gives -2.2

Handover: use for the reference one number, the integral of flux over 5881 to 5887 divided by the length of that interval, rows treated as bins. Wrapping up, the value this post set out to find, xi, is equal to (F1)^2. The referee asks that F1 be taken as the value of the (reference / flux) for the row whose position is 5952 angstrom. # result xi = 1.06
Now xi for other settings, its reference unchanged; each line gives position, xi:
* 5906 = 1.03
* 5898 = 1.14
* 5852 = 1.33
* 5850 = 1.28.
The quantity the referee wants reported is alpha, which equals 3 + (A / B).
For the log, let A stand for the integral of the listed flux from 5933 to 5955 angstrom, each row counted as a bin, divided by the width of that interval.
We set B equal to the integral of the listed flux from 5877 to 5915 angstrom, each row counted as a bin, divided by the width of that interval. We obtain 4.03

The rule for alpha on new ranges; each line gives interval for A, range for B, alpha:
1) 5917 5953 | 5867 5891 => 4.08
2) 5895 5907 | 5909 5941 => 3.89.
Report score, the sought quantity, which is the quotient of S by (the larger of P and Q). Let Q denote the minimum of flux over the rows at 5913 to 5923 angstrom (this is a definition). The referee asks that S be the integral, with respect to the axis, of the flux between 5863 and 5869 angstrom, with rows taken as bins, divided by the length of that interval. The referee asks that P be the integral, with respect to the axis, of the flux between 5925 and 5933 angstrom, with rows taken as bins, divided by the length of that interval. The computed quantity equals 0.94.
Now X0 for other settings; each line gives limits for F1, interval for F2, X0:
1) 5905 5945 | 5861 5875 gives -2.0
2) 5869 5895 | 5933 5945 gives 2.1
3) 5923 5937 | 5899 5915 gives -0.9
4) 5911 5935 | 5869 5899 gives -2.8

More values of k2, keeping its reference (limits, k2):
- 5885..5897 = 0.07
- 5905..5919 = -0.10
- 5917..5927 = -0.14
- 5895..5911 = 0.06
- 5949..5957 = 0.08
